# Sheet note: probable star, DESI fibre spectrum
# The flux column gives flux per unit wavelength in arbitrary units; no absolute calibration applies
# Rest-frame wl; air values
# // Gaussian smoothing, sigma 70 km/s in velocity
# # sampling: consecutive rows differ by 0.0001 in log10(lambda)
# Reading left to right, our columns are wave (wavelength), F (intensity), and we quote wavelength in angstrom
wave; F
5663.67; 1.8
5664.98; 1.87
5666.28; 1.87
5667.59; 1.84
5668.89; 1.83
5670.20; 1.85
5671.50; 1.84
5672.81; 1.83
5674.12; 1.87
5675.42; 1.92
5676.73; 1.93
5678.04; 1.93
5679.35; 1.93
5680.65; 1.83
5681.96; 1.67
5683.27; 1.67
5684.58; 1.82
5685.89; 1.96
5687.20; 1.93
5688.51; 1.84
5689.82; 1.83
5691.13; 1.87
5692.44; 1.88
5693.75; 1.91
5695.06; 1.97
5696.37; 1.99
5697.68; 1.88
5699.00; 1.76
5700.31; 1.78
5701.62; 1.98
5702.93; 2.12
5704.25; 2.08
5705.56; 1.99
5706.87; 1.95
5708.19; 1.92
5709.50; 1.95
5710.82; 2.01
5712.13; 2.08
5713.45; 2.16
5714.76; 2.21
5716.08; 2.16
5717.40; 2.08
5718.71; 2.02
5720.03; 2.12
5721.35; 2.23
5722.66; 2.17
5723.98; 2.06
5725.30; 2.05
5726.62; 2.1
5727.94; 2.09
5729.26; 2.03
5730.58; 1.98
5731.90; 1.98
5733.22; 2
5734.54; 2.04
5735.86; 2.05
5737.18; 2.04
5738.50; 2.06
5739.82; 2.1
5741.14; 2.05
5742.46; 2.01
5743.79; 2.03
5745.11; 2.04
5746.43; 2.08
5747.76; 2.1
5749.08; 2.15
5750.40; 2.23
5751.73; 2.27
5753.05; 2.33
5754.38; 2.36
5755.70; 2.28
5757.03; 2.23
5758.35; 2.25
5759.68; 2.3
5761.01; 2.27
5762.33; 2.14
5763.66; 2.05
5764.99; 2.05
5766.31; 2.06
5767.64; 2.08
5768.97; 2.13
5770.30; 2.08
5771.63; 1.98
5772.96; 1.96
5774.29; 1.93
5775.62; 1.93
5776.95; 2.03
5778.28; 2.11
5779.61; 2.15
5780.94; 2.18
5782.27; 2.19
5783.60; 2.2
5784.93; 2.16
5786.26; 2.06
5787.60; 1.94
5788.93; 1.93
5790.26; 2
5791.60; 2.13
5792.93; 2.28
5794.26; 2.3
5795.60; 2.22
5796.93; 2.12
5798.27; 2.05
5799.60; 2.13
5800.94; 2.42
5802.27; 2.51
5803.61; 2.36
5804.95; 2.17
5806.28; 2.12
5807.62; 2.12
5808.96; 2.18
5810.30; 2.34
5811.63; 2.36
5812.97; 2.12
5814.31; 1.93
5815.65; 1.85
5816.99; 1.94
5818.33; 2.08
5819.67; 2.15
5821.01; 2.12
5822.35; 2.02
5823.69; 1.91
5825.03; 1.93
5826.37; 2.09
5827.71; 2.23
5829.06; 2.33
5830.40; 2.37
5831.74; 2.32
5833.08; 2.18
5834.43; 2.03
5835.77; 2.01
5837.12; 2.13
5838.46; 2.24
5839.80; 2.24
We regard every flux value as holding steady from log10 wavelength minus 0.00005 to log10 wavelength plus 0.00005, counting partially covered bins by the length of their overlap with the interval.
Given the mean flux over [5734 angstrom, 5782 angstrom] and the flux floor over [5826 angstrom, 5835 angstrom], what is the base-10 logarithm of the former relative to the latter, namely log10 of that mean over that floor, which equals 0.018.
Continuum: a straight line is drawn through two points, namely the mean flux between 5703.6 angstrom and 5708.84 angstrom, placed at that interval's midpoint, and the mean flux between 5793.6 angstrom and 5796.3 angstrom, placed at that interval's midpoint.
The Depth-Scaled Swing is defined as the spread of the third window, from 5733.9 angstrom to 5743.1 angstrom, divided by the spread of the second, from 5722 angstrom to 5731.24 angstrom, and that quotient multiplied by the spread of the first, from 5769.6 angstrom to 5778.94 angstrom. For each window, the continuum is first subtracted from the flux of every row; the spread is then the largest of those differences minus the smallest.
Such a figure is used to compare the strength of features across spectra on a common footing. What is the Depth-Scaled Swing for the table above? 0.08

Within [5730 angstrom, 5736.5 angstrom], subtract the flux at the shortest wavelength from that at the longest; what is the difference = 0.07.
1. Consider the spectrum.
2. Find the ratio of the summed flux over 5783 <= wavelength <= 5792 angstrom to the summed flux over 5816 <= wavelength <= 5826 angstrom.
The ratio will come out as 1.02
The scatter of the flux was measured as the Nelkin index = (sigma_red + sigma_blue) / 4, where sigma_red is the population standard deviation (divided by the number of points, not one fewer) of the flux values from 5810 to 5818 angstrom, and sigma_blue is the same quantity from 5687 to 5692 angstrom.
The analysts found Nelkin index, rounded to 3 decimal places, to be 0.060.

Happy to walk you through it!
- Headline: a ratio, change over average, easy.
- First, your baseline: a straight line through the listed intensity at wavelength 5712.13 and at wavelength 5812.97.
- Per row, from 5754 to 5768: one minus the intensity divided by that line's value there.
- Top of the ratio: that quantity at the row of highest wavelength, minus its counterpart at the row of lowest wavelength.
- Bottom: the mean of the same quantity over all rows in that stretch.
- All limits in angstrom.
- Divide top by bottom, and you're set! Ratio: -3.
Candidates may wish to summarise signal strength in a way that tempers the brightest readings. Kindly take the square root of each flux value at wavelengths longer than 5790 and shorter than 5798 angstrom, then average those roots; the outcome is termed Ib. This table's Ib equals 1.47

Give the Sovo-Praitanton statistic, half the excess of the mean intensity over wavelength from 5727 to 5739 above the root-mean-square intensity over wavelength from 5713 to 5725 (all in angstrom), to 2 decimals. -0.05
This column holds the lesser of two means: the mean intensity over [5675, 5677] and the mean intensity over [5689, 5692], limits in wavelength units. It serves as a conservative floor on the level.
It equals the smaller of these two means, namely 1.85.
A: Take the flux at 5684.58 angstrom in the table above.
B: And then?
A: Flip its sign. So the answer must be -1.82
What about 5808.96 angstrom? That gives -2.18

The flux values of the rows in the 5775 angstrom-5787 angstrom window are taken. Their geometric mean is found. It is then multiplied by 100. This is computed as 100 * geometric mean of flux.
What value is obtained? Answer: 211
